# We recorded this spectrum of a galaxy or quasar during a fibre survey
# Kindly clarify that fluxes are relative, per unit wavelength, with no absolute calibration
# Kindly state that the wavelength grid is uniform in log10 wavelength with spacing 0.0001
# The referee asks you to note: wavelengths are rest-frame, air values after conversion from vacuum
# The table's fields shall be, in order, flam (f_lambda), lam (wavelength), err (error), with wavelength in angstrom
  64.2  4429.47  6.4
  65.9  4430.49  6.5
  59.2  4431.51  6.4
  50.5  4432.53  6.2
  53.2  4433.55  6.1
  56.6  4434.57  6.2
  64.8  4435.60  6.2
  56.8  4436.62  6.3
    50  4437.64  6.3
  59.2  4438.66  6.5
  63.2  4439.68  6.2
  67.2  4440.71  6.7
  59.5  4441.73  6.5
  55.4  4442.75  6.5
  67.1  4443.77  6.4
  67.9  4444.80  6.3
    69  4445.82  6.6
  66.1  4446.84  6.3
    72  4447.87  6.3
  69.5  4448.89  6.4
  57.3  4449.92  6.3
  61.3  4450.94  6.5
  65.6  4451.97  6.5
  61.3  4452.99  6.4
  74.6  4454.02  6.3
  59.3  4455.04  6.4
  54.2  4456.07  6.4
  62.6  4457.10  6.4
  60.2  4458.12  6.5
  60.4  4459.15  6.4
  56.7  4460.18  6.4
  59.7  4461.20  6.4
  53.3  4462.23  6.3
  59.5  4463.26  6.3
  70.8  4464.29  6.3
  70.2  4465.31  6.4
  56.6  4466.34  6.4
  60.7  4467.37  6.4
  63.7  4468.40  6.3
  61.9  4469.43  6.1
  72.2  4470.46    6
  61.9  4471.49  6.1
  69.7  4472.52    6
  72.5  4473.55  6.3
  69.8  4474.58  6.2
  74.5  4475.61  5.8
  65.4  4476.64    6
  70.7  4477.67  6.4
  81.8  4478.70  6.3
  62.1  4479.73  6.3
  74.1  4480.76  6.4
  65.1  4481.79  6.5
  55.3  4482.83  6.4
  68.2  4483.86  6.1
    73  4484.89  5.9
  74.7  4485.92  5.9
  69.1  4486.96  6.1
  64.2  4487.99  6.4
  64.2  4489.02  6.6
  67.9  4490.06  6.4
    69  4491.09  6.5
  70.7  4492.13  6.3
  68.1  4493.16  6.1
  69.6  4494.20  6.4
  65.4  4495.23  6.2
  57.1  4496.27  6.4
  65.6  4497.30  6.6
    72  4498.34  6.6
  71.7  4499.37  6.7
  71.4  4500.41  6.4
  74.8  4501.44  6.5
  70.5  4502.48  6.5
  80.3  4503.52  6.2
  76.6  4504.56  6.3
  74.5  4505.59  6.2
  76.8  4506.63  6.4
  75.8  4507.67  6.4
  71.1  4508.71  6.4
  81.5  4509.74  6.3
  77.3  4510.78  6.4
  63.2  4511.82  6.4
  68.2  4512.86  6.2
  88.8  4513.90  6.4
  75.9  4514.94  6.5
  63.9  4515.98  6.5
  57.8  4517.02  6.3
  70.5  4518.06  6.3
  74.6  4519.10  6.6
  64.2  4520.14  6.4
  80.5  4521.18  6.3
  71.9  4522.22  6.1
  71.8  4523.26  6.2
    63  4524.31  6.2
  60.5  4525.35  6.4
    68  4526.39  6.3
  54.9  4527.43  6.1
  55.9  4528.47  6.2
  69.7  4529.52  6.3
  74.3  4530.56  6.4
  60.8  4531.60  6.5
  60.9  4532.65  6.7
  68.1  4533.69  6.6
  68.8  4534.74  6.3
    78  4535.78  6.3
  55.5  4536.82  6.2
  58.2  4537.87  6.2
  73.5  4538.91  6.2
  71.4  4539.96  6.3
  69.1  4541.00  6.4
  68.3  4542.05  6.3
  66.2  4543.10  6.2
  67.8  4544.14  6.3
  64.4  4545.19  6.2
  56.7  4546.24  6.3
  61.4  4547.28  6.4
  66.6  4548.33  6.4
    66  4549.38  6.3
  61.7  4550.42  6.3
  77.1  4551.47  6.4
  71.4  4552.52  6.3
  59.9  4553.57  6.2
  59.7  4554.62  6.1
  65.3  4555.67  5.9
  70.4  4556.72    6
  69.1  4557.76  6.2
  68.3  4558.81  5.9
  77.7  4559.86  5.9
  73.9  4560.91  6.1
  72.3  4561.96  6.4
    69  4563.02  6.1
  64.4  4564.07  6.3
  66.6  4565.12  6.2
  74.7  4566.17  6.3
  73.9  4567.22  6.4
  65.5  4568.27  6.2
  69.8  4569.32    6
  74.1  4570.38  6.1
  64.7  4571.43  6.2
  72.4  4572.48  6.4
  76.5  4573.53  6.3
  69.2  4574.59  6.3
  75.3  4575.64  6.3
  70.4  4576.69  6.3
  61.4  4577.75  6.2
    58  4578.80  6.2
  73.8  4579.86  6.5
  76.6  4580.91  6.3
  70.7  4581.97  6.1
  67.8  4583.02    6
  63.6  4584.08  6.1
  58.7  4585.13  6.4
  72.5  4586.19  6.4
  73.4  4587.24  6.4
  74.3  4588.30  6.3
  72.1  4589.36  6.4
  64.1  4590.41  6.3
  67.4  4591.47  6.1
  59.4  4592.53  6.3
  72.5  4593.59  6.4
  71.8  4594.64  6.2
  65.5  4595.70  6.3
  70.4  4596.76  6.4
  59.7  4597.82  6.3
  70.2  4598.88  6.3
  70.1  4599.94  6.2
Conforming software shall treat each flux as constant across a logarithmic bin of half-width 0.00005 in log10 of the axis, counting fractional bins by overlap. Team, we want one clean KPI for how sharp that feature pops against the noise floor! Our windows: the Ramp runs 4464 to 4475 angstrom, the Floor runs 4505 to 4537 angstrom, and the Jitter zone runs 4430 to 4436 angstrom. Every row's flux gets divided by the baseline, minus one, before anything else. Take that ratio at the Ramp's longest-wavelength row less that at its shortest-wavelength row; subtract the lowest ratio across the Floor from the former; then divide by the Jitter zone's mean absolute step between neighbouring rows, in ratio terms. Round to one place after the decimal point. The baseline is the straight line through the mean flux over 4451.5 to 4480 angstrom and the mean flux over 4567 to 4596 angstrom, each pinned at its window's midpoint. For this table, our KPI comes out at 1.7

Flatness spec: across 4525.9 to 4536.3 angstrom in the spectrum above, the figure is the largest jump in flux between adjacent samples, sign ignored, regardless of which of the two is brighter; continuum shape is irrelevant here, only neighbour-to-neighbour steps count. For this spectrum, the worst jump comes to 14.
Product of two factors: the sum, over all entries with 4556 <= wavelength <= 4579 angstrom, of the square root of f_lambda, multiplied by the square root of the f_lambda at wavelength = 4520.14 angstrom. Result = 1473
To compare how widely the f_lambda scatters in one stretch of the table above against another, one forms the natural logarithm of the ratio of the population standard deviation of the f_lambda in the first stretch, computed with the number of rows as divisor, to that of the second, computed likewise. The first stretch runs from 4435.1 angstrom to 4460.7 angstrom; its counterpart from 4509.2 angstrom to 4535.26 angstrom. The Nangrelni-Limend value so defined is -0.35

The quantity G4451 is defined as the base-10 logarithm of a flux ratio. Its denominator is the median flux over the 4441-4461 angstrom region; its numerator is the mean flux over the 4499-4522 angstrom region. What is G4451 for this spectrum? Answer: 0.077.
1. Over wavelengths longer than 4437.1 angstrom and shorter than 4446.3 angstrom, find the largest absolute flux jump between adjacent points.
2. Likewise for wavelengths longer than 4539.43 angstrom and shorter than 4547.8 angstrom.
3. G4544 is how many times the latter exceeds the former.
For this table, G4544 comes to 0.66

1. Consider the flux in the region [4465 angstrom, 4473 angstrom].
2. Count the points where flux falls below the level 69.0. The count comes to 5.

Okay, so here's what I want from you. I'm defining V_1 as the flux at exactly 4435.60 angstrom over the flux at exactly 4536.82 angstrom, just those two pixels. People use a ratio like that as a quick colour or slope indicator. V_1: 1.17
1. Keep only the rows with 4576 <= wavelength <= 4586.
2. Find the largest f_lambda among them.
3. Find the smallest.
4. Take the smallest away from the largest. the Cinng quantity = 18.6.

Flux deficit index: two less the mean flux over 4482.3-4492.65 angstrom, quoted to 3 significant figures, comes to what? -65.6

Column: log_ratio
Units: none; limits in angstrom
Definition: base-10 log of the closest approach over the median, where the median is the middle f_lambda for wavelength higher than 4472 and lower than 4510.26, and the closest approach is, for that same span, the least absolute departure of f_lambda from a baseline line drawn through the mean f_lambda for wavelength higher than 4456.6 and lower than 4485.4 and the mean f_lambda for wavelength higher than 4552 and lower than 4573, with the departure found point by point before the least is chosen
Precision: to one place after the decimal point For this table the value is -2.4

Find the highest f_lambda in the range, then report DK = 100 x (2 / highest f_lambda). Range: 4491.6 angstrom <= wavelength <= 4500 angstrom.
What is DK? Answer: 2.8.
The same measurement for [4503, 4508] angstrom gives 2.5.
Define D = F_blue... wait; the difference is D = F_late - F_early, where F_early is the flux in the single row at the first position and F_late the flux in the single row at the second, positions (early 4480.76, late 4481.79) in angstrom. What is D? -9.0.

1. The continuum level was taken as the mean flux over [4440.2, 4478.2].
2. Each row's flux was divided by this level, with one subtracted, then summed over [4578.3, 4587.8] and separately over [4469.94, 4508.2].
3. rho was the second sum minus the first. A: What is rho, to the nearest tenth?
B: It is 2.6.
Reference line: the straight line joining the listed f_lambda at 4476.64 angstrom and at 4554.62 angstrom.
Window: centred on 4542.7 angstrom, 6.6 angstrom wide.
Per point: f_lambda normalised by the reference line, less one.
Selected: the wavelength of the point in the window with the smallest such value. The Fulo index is 4545.19 angstrom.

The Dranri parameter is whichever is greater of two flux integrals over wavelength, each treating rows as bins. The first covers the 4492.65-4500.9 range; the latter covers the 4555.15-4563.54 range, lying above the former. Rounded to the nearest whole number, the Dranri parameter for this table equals 594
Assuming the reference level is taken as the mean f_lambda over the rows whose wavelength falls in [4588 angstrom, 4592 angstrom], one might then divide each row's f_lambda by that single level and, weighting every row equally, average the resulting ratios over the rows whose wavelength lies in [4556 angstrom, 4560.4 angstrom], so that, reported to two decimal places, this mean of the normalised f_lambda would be 1.03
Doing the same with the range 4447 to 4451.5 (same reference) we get 0.94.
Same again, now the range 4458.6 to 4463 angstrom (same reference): 0.83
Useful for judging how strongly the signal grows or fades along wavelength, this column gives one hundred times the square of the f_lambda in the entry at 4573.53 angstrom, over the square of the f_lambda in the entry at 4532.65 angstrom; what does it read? 158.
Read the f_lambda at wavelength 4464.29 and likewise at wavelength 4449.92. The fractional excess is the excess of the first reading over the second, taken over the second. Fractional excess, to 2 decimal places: 0.24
